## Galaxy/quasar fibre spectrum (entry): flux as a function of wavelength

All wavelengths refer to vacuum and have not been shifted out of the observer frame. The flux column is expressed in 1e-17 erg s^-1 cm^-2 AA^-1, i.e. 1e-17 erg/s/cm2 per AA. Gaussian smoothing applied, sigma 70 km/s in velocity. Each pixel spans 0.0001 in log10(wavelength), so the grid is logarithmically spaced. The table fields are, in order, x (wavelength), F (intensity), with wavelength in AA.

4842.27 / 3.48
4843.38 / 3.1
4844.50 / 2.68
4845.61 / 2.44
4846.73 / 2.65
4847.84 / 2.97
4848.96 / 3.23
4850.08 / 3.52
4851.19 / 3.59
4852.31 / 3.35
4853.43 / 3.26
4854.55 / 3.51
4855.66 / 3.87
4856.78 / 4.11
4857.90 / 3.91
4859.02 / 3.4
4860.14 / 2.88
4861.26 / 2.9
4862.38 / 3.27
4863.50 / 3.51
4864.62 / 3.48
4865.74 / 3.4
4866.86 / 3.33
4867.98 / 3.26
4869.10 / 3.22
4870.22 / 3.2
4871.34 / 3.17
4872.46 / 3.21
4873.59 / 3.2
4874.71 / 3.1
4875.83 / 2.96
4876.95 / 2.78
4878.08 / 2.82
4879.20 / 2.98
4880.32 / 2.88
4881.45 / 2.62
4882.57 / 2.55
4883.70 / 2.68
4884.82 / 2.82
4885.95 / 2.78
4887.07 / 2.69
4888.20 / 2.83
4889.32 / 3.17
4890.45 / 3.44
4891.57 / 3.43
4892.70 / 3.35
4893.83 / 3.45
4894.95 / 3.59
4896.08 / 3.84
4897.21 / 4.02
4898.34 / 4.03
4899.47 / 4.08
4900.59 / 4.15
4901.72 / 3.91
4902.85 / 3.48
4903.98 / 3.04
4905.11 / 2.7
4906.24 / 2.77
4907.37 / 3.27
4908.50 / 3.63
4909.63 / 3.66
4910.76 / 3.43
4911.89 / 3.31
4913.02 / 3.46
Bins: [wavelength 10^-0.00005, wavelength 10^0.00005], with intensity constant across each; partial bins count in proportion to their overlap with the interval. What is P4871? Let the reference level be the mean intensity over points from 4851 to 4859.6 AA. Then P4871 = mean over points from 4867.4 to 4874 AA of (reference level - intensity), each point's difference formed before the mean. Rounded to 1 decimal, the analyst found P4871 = 0.4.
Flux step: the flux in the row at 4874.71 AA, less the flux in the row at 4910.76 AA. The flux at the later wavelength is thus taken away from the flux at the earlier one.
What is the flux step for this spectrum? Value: -0.3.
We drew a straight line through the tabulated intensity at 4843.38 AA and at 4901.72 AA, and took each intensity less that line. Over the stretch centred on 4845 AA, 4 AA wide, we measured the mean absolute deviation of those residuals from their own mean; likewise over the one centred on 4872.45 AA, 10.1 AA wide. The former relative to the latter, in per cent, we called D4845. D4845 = 137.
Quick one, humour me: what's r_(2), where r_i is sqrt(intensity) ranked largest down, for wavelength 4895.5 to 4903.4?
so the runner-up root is 2.02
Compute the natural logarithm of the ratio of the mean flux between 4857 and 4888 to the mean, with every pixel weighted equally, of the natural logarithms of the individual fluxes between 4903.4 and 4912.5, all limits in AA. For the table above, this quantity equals 0.97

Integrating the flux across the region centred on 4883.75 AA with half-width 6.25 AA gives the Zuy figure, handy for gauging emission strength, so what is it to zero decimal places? 35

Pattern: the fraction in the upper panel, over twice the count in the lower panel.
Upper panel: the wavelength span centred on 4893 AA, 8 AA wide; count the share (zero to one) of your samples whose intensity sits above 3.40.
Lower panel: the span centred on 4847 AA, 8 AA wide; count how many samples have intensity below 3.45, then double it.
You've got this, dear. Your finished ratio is 0.060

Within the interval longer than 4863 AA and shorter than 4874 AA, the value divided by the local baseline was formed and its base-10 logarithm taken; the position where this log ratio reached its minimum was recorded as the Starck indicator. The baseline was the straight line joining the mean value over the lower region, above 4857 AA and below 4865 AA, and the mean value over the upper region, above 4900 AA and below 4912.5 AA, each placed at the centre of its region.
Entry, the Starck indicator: 4871.34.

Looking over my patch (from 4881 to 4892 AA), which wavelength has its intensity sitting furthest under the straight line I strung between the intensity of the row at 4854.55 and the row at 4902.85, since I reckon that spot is 4882.57 AA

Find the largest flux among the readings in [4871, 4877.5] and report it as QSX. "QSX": 3.21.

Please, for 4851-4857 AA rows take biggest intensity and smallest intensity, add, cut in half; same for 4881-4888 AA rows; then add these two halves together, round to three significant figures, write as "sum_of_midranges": 6.37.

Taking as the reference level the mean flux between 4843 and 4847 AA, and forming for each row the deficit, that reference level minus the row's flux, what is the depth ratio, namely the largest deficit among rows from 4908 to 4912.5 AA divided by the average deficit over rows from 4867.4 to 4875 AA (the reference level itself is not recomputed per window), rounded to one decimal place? 1.2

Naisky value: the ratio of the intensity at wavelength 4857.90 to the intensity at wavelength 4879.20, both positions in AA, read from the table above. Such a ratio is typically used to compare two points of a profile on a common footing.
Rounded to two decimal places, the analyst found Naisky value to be 1.31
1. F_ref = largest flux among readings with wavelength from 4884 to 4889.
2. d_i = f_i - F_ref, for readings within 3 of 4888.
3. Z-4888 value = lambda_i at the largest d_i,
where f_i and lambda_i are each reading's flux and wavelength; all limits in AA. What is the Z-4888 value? 4890.45 AA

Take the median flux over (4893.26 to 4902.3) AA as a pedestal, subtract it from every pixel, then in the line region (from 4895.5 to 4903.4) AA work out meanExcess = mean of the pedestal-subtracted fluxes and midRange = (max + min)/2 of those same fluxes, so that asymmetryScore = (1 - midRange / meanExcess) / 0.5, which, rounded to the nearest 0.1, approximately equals -6.6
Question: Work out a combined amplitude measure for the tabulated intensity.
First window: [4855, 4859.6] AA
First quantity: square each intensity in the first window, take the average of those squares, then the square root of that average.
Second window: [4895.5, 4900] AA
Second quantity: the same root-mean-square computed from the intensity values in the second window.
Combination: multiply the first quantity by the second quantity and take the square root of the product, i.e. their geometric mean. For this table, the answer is 3.91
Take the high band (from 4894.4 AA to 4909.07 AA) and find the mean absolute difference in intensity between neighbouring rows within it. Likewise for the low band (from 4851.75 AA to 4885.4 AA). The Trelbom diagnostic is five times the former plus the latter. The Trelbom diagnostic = 1.4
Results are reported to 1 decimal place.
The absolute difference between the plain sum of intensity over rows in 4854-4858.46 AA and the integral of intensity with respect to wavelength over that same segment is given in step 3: 1.8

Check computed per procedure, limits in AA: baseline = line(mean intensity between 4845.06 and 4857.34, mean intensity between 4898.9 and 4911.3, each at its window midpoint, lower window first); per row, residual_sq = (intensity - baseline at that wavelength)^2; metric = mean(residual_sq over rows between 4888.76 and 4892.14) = 0.02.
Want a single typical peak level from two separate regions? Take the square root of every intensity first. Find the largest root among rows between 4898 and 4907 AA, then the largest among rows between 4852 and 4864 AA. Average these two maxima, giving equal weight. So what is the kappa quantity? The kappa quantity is 2.03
